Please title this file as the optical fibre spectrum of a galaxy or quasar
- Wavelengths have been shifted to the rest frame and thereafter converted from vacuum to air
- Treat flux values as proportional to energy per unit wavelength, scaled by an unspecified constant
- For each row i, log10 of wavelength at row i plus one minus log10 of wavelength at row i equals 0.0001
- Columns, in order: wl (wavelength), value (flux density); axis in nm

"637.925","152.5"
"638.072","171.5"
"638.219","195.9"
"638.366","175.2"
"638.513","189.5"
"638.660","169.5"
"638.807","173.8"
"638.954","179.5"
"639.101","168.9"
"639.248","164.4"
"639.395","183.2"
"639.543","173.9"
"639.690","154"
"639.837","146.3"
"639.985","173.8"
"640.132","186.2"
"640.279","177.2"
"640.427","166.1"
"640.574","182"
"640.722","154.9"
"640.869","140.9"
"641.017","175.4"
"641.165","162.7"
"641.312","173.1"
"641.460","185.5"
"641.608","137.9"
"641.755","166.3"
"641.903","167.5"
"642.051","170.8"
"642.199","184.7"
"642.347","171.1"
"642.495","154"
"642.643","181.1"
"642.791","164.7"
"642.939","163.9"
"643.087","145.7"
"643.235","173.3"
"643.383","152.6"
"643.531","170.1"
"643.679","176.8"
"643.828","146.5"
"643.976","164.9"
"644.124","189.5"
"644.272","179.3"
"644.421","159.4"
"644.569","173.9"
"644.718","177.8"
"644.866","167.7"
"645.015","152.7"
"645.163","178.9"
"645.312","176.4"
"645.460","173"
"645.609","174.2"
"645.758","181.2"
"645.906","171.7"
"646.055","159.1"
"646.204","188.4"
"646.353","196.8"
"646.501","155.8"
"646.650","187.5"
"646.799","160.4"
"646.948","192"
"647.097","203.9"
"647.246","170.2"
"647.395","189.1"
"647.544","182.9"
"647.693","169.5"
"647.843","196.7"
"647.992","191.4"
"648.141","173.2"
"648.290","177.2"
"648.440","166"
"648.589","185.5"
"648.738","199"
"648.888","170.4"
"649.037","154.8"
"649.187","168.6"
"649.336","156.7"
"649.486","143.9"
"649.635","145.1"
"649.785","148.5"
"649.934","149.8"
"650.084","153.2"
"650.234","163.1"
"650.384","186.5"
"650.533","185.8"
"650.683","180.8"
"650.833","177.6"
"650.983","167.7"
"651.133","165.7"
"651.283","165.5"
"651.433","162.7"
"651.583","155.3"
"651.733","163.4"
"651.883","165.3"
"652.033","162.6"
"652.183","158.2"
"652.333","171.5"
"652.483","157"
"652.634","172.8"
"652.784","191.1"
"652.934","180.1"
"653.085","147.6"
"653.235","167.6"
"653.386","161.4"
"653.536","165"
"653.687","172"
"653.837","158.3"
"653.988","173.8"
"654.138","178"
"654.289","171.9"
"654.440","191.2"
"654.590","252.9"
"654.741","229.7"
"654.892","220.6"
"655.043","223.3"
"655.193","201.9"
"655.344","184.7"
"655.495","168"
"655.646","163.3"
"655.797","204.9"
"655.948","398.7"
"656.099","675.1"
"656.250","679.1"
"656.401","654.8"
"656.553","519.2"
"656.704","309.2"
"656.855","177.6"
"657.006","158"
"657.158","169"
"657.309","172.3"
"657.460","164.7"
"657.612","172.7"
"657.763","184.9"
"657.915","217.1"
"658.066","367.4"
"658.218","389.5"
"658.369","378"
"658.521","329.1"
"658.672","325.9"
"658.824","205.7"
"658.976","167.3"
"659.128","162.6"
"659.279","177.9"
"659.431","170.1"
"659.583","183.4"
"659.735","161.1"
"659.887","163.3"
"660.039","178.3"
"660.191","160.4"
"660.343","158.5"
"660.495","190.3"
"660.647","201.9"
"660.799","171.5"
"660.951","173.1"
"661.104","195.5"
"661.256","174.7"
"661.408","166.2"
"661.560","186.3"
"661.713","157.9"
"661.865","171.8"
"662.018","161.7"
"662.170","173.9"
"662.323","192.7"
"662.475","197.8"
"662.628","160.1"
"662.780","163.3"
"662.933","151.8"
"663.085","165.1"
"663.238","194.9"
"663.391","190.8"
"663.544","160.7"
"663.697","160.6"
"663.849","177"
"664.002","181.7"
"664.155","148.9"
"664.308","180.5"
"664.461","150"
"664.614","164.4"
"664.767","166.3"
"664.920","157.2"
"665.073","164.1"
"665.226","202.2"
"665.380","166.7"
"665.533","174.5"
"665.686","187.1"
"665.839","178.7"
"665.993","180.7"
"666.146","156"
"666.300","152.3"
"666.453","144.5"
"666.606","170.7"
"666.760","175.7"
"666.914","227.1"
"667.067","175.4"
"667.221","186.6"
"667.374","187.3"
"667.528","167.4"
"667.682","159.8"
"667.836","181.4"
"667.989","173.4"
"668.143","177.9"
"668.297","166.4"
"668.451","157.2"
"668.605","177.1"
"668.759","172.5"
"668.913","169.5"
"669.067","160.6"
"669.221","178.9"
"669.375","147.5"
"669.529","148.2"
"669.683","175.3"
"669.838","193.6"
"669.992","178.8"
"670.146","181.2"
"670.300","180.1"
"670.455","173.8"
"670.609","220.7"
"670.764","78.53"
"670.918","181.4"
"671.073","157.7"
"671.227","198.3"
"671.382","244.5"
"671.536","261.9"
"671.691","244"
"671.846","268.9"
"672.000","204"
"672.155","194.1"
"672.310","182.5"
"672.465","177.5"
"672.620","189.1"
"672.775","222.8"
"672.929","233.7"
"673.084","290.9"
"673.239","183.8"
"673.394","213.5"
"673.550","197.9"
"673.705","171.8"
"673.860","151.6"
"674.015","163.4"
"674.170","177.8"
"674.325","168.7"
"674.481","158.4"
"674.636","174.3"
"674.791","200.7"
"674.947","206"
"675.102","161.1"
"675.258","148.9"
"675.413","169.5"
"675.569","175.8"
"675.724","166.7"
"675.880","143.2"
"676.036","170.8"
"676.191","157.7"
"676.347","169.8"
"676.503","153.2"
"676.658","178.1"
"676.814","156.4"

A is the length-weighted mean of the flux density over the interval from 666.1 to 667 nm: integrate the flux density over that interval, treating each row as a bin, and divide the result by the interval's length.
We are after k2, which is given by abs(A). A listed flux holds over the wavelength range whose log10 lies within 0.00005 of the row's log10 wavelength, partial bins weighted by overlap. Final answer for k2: 172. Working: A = 172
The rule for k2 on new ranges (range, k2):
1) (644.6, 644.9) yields 174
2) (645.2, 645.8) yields 176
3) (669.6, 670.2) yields 182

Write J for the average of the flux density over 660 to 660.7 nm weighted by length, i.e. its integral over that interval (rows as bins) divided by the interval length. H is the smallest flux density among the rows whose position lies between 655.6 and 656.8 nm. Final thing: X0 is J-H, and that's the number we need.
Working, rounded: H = 163.3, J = 177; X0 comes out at 14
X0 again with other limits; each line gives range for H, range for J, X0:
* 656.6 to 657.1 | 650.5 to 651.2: 17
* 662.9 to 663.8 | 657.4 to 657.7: 18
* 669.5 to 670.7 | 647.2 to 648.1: 35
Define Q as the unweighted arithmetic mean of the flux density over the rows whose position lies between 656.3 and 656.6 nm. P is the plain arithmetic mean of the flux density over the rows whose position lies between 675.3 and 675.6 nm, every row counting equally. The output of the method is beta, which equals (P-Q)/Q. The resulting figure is -0.71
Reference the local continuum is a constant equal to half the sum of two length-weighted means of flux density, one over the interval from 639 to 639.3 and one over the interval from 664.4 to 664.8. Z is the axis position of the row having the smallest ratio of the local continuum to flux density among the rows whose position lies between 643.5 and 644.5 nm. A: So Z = 644.124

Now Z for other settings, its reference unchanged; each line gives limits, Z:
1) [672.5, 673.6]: 673.084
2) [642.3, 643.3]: 642.643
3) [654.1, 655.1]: 654.590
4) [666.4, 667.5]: 666.914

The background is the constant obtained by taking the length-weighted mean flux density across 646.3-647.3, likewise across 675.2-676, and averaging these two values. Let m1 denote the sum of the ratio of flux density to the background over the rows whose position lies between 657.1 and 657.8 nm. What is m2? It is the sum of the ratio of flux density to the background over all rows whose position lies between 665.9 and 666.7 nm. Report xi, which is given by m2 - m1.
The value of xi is -0.3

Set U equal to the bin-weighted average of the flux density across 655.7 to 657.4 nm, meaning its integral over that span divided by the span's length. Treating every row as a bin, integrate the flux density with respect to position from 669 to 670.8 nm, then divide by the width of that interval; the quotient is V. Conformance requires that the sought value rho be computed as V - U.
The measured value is -200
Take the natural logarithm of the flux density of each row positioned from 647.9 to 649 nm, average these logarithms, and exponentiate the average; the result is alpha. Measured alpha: 180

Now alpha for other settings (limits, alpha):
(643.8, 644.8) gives 170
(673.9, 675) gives 178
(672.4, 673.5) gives 213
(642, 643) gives 170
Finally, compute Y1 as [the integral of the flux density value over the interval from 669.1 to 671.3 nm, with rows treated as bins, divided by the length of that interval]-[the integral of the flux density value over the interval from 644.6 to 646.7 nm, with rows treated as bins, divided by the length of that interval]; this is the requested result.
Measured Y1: -3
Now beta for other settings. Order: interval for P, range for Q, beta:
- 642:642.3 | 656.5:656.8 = -0.57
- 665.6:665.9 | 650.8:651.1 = 0.06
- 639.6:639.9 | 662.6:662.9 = -0.07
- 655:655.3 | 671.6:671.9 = -0.17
